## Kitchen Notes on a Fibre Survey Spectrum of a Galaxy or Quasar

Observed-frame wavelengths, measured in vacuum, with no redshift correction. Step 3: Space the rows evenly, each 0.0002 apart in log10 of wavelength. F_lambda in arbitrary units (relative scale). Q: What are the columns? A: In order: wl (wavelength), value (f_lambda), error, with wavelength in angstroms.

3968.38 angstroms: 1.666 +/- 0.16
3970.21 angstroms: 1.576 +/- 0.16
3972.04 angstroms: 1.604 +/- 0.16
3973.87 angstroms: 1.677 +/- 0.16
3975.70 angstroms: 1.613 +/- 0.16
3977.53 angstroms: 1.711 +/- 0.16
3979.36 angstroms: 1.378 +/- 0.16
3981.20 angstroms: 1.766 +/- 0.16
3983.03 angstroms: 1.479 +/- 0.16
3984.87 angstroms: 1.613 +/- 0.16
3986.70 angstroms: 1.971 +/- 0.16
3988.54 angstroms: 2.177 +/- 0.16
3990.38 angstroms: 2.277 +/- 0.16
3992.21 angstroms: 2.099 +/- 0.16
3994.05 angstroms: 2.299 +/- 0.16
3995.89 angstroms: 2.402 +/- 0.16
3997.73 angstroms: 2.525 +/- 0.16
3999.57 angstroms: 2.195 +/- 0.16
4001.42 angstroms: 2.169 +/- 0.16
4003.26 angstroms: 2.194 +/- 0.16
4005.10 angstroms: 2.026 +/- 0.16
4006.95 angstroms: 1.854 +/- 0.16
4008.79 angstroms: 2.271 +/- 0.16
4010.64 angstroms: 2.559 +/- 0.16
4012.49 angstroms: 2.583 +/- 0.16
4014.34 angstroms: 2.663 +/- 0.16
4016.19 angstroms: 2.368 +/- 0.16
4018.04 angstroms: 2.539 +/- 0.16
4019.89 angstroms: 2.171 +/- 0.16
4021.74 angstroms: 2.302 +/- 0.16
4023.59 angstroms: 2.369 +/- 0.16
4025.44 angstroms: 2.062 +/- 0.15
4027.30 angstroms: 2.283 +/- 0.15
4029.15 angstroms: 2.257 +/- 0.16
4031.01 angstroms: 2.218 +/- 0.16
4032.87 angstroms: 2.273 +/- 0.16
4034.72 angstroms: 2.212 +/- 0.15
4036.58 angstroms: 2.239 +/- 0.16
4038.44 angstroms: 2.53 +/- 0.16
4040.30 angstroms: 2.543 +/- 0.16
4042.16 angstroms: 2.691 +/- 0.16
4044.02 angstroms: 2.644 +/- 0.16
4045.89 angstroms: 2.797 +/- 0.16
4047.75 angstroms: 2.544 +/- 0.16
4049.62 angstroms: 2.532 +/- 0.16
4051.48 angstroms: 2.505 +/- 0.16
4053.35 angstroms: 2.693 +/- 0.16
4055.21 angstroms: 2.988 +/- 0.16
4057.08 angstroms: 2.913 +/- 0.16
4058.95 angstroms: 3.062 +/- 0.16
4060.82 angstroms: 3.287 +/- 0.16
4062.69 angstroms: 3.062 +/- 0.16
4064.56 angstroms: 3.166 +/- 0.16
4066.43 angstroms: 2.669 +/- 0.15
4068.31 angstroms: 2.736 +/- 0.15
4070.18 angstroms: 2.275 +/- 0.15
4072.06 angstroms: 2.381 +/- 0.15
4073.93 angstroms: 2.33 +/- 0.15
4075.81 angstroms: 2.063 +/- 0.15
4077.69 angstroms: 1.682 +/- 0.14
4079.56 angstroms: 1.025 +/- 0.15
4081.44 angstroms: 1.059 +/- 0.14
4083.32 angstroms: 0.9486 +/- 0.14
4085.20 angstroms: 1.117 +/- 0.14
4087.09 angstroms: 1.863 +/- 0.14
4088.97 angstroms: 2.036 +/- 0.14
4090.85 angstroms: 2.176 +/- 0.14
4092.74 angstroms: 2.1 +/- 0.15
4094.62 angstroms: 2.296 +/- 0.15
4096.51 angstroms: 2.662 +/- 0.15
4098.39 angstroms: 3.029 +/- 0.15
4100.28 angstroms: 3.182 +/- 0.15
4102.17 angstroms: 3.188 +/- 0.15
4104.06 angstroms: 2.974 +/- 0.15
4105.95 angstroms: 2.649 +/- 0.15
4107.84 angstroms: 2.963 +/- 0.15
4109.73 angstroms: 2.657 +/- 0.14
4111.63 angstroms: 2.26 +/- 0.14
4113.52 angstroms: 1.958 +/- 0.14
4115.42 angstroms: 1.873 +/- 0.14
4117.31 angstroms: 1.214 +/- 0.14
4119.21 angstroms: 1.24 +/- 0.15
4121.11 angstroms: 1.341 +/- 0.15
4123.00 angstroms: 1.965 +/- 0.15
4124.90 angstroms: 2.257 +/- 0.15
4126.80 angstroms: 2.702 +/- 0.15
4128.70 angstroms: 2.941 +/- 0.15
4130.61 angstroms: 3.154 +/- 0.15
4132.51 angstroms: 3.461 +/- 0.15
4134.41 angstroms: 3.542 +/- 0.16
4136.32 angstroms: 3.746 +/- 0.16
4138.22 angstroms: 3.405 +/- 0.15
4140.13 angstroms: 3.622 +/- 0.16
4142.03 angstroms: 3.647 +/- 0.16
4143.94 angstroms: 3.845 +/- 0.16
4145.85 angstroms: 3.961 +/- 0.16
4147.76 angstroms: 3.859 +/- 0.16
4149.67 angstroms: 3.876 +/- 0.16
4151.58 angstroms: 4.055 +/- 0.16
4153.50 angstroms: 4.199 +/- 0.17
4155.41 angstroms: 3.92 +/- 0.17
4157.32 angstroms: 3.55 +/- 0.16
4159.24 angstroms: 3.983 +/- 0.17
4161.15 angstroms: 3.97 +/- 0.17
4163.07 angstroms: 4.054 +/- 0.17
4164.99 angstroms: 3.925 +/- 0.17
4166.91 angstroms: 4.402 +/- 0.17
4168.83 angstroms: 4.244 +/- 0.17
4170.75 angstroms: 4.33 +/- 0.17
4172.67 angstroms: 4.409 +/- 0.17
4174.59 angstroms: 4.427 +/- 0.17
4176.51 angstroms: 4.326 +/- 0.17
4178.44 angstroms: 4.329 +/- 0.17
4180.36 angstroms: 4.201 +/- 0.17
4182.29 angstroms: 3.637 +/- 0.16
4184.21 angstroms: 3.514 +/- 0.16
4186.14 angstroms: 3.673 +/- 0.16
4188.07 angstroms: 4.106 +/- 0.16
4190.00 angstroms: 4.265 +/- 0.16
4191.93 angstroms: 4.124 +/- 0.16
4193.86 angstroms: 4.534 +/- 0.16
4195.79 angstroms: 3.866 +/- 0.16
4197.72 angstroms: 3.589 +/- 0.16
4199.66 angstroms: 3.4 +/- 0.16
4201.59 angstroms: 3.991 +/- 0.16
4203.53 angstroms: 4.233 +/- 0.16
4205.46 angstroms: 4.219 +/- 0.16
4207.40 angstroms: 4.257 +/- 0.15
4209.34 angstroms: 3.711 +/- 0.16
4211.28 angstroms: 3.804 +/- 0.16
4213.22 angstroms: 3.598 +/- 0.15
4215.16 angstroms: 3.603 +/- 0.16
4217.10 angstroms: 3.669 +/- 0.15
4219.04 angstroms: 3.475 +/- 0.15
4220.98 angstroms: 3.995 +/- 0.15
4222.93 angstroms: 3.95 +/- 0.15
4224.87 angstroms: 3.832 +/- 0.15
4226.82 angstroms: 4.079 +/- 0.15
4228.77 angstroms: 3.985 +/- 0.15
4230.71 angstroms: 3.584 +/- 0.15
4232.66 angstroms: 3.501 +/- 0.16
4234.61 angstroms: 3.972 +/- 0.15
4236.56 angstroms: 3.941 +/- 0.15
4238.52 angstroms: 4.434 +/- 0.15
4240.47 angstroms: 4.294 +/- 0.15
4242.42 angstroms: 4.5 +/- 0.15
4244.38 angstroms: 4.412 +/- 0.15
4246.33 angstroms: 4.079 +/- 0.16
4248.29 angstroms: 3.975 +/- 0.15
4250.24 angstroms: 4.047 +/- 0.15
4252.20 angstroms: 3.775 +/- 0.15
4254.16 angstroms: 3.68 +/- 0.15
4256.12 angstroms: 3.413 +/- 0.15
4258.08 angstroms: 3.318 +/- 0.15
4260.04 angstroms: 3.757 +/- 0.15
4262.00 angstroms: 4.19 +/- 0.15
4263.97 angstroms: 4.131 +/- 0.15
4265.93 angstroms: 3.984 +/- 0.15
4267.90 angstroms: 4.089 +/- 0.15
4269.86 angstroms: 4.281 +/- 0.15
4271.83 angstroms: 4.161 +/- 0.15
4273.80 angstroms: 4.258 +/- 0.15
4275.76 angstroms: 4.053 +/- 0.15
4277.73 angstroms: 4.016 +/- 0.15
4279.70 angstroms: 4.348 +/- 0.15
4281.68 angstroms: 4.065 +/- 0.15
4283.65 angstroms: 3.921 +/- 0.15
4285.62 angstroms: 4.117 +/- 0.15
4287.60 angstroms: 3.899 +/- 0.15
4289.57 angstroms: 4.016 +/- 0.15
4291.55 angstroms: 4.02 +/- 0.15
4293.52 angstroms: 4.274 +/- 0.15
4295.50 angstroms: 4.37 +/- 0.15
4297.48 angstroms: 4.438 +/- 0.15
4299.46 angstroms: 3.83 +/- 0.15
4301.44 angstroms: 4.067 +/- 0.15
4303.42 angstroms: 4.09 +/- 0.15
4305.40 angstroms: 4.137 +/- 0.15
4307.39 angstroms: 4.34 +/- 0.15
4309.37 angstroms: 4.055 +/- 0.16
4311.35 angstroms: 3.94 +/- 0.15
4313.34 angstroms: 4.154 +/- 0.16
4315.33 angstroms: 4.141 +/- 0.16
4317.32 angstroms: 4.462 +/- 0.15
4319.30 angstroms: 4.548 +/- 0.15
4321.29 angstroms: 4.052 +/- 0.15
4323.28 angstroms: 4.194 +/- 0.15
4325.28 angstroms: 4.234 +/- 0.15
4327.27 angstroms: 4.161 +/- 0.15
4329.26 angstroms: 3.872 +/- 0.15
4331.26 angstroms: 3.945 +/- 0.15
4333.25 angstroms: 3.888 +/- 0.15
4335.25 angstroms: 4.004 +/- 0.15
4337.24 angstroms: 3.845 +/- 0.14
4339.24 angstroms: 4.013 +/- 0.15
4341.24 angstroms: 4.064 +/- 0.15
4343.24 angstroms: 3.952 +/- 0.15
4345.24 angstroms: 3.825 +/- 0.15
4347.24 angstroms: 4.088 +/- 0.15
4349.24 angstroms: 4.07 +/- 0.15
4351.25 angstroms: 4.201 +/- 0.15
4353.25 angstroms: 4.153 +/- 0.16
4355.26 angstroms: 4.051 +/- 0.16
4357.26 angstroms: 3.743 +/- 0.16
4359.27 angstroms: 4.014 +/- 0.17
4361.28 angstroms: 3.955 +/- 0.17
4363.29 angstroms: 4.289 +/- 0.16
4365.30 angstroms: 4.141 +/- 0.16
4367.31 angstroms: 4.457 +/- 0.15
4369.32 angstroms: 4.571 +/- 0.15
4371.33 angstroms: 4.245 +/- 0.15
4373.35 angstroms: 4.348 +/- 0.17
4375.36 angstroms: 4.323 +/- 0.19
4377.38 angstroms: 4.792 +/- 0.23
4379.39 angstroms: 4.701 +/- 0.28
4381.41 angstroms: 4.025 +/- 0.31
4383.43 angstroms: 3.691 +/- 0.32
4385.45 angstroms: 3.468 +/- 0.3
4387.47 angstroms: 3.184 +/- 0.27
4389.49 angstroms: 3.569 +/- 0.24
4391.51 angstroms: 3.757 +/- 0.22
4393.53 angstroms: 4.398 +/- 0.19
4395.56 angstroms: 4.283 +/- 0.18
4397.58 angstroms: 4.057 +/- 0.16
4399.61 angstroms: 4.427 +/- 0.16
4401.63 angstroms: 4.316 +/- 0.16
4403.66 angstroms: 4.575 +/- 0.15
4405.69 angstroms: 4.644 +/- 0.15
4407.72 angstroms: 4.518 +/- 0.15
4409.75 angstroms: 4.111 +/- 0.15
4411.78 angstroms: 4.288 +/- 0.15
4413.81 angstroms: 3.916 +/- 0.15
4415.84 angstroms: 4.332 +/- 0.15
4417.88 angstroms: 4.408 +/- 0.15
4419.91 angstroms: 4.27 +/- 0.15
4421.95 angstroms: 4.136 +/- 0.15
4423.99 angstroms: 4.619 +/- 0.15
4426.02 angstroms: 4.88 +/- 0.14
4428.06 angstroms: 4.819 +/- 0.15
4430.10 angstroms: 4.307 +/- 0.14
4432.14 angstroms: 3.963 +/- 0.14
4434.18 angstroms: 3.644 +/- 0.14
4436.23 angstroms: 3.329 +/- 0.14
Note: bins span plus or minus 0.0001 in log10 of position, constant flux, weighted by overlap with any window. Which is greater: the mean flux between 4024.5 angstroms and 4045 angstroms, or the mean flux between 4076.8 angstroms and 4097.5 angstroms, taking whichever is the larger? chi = 2.36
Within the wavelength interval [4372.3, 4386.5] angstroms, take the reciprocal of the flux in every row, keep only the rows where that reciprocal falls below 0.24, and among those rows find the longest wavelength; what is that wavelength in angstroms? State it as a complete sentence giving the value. 4379.39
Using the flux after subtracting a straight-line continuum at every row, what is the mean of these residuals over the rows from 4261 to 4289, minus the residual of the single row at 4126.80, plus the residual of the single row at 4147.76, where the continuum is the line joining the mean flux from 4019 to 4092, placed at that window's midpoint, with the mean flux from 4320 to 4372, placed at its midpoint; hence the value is 1.5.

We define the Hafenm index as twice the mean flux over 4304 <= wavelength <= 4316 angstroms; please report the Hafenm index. 8.3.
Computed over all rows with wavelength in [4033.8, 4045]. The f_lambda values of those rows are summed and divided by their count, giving 2.5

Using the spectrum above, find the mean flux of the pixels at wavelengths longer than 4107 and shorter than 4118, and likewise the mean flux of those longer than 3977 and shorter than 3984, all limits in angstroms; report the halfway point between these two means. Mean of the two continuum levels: 1.9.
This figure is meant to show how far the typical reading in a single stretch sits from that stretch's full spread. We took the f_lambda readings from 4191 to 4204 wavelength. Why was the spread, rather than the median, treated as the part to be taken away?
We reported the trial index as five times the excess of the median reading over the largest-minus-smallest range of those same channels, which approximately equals 14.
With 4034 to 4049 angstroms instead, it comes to 10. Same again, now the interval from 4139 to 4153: 17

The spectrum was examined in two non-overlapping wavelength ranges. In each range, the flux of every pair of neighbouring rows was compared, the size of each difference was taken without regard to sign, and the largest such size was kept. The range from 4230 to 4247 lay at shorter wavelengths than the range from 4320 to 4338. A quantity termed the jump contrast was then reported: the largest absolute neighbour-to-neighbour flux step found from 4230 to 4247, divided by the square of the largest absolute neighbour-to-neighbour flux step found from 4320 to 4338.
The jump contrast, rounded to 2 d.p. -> 5.90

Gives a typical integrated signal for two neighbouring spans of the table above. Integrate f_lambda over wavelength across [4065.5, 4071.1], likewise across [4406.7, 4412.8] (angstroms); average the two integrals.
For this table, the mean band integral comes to 20.3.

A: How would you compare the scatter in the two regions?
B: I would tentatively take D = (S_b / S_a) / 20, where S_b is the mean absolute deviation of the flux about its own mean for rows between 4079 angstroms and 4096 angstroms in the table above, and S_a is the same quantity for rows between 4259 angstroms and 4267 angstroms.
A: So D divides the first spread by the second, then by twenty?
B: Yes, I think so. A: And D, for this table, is 0.18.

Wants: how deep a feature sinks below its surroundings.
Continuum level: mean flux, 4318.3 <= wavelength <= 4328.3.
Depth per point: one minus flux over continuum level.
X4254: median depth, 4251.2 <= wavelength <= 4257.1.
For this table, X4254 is 0.13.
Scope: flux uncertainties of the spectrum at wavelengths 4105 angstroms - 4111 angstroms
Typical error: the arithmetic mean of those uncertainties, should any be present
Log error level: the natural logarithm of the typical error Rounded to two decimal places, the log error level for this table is -1.92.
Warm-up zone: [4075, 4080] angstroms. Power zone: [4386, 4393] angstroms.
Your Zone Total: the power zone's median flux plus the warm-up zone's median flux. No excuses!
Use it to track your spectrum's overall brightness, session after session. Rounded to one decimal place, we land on 5.3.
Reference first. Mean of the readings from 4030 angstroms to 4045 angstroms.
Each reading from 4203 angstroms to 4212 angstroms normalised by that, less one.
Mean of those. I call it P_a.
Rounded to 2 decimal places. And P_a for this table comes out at 0.67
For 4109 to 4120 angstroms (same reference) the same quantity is -0.23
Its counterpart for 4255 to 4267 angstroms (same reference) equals 0.57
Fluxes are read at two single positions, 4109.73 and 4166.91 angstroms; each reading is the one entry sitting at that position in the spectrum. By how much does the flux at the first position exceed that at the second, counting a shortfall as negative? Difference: -1.7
